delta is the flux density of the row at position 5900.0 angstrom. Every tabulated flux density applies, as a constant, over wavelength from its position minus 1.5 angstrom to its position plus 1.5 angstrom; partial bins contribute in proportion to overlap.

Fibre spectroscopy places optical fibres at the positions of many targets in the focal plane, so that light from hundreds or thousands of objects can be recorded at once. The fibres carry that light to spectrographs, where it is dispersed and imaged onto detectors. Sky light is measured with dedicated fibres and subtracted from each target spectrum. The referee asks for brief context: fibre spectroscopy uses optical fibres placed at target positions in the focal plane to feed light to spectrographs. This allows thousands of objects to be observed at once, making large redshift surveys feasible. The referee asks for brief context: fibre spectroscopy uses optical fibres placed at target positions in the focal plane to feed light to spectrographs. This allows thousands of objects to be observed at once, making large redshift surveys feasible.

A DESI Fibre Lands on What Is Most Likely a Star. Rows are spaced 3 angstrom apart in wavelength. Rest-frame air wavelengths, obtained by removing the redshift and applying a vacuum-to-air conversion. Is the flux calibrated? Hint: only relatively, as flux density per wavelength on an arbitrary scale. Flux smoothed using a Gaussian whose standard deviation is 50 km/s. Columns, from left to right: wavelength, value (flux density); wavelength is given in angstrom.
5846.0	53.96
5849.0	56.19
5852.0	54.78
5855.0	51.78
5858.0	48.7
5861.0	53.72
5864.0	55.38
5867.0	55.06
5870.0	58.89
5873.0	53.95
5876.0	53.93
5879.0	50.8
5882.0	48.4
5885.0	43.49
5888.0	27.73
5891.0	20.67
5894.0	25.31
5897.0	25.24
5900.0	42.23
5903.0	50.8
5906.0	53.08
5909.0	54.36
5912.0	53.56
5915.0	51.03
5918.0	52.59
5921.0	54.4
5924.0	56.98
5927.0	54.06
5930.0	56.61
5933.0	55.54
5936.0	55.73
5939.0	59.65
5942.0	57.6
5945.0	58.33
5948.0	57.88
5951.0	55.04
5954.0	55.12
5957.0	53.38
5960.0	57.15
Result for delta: 42.23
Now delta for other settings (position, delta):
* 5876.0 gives 53.93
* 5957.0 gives 53.38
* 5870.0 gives 58.89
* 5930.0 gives 56.61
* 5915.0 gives 51.03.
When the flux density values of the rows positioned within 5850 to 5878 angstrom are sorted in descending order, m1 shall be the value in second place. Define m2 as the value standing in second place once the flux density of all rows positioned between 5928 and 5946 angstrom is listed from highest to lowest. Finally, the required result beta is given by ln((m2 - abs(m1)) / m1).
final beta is -2.93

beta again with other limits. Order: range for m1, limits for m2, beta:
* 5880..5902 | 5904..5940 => -1.17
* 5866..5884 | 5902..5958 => -2.82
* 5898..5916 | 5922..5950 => -2.42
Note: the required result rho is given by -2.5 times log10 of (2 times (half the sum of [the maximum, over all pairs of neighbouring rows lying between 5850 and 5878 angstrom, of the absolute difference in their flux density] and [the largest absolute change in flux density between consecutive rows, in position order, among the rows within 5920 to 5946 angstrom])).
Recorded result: -2.38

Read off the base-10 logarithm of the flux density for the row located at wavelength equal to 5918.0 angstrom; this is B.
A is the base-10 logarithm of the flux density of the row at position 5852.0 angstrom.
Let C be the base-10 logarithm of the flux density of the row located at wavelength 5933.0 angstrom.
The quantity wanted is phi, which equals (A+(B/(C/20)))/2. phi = 10.7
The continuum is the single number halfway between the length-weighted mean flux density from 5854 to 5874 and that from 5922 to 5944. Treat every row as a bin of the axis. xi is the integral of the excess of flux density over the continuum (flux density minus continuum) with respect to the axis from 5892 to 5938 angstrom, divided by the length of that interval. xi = -6.0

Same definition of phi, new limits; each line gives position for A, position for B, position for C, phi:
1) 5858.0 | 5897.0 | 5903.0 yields 9.1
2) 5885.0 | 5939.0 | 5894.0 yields 13.5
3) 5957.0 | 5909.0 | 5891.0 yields 14.1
